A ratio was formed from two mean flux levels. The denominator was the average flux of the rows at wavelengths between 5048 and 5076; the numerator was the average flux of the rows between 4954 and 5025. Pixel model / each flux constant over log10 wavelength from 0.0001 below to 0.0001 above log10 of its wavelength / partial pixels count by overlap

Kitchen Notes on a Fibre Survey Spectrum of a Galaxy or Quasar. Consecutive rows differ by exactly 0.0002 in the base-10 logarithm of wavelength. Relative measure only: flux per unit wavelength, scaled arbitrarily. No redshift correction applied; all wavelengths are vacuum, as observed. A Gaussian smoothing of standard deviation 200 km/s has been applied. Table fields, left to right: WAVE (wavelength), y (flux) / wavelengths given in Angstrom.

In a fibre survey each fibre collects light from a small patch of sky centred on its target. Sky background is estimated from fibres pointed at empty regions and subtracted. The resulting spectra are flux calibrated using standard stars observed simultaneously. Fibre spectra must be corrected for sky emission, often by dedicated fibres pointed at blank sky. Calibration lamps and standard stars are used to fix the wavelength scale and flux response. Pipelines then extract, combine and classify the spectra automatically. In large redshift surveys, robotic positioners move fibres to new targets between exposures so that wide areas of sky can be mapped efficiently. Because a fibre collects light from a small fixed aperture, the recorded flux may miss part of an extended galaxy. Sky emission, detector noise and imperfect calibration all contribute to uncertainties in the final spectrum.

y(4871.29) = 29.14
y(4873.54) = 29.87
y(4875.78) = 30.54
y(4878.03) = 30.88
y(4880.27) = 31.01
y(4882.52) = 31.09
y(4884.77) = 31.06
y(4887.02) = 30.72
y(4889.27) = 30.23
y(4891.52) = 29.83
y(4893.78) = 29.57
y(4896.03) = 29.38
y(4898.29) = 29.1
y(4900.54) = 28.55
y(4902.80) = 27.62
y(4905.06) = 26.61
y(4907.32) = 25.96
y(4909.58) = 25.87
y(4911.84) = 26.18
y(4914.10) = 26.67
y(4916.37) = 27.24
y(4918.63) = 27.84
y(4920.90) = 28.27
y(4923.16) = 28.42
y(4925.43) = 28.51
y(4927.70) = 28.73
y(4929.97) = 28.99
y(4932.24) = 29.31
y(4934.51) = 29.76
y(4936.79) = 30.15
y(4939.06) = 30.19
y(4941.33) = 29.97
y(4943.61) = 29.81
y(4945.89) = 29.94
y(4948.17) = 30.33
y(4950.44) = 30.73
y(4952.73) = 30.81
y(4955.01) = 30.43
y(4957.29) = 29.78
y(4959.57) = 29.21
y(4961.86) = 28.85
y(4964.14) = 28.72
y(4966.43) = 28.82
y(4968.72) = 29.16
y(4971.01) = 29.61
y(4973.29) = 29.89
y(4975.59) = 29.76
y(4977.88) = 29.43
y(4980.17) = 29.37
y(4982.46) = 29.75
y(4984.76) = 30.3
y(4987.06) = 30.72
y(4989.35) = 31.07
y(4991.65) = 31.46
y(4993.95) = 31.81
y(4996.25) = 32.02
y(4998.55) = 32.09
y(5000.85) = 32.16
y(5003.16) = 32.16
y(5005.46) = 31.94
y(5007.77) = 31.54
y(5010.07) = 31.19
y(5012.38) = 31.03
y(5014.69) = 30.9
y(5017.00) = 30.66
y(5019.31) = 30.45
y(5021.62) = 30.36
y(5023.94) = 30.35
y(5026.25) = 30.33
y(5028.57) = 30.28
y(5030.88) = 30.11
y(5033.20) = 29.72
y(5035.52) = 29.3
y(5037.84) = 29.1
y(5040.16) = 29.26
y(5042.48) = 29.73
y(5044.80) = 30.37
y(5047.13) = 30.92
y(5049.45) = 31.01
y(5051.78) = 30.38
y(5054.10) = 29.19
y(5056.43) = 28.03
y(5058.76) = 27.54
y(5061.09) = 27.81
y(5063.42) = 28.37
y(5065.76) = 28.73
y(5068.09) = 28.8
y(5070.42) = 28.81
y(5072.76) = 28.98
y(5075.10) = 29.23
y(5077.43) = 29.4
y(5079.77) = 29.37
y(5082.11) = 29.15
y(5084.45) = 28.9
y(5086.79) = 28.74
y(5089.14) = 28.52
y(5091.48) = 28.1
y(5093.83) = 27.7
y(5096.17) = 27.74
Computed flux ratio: 1.05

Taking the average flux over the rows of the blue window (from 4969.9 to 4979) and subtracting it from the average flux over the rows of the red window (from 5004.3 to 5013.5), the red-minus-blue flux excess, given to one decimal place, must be 1.8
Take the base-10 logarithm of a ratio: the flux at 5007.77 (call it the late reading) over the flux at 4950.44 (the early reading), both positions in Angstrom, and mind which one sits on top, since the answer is 0.011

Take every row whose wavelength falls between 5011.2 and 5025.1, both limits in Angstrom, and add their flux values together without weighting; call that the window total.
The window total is 184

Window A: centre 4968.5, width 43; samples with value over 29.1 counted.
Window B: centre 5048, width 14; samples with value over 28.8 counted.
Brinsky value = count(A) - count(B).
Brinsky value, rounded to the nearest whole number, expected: 10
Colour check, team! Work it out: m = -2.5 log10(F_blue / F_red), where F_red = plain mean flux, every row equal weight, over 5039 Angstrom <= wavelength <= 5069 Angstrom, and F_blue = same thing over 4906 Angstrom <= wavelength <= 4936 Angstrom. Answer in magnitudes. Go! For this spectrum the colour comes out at 0.05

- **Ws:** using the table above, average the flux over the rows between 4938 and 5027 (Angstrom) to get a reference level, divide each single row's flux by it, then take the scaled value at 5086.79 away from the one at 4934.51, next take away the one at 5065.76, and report -0.91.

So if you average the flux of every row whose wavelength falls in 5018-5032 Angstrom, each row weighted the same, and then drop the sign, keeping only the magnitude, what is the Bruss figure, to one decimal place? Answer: 30.3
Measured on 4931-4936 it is 29.5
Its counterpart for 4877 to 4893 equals 30.7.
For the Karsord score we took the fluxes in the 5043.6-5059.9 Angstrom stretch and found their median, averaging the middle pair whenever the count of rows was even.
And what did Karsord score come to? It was 30.4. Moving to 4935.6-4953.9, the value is 30.2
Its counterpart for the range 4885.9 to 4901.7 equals 29.6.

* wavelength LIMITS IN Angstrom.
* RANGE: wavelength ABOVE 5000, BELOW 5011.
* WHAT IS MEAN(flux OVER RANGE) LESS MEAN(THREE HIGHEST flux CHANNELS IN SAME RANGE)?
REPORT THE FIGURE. -0.29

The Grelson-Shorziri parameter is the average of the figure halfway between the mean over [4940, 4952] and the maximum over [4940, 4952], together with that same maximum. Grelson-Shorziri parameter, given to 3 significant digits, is 30.6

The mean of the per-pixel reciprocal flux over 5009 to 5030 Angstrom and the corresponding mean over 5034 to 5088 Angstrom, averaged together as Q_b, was 0.0335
